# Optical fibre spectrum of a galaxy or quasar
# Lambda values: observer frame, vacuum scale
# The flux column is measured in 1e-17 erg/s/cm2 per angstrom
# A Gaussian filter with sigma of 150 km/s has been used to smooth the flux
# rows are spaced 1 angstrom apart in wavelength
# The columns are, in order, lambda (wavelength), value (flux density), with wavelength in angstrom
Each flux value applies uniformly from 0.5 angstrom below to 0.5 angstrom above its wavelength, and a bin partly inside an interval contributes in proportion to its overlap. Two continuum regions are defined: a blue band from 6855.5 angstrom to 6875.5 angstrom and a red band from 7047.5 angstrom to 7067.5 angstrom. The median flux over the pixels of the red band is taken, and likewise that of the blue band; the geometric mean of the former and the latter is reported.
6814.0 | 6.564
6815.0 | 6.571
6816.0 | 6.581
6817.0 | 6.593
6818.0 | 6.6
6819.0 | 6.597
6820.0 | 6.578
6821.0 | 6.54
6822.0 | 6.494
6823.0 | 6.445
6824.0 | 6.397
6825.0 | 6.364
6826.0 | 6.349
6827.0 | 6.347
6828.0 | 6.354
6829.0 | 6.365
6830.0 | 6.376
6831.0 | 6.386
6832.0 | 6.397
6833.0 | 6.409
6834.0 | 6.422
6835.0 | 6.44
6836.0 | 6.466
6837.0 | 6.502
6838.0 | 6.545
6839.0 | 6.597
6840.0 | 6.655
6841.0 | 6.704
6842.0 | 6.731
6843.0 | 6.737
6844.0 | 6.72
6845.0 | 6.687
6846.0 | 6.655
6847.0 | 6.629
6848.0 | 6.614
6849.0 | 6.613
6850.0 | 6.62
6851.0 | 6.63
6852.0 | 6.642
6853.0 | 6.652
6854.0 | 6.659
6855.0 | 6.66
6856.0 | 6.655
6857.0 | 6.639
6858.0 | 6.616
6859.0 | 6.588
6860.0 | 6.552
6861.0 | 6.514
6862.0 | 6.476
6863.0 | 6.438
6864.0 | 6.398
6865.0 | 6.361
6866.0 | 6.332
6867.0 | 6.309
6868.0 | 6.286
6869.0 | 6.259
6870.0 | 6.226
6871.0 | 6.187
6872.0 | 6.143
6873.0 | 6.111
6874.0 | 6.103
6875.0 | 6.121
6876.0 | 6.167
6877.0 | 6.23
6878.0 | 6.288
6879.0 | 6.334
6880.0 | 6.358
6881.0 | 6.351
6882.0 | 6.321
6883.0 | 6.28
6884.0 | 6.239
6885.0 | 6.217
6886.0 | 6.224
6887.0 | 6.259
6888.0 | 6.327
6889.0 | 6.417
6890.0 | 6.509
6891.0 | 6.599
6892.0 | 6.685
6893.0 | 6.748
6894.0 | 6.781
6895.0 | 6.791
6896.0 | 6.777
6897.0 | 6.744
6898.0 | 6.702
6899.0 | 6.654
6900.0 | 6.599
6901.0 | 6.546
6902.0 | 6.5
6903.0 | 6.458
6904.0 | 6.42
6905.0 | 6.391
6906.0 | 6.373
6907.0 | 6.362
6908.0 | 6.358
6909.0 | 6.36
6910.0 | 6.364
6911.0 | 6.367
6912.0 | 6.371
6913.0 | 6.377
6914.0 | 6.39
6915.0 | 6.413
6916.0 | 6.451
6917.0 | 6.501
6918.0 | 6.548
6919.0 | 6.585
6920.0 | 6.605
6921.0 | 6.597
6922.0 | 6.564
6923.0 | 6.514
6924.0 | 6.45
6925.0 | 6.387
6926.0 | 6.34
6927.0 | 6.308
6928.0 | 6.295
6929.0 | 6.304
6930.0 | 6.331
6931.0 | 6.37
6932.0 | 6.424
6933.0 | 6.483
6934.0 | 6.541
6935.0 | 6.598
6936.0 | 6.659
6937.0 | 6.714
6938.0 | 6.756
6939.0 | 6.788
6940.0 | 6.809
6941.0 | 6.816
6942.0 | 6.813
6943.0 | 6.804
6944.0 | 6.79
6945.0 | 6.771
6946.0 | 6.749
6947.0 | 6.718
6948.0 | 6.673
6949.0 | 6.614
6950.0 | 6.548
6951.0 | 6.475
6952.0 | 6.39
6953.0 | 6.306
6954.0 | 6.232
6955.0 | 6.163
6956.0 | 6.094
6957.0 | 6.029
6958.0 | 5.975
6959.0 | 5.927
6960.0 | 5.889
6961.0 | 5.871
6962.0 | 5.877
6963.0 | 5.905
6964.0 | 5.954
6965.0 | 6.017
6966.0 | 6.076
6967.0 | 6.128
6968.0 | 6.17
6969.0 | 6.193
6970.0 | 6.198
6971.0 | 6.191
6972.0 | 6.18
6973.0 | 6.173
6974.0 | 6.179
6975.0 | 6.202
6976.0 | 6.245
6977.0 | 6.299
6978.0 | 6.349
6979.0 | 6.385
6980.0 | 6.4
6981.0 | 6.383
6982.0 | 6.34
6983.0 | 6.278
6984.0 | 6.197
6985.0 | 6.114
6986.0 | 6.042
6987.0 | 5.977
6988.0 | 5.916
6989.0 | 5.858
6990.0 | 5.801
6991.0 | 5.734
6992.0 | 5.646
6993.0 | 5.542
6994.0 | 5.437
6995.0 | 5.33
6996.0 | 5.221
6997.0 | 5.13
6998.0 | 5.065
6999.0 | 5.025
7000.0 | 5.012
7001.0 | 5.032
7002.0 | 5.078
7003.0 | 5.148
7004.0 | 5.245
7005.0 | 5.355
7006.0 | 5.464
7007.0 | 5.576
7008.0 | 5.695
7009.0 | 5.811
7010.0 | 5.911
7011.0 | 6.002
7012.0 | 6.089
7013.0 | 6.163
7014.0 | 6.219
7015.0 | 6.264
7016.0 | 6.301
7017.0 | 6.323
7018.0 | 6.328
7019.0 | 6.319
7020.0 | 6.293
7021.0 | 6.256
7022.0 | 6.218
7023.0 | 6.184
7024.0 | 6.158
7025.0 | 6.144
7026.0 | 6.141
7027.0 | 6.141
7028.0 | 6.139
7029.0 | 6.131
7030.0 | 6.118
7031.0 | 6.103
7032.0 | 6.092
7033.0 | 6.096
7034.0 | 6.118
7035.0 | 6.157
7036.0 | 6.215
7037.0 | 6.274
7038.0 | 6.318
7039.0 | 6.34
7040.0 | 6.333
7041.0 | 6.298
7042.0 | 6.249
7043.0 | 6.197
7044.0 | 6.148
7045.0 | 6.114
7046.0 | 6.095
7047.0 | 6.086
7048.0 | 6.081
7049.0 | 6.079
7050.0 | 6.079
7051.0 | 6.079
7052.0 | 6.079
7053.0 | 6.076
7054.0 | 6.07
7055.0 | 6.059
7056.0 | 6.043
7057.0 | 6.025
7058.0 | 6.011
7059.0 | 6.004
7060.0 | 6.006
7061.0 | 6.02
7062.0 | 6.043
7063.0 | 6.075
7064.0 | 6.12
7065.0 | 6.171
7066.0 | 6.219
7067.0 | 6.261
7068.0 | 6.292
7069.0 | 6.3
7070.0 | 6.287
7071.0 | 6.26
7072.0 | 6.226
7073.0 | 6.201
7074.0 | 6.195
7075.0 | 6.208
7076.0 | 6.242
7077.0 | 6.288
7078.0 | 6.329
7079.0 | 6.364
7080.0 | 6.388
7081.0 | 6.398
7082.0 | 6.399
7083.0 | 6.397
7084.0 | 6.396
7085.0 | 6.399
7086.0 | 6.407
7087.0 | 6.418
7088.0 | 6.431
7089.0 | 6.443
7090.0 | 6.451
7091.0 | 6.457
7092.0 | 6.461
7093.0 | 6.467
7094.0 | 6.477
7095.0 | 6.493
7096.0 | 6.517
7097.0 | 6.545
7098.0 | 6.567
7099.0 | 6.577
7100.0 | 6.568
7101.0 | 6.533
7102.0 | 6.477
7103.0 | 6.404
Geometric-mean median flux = 6.21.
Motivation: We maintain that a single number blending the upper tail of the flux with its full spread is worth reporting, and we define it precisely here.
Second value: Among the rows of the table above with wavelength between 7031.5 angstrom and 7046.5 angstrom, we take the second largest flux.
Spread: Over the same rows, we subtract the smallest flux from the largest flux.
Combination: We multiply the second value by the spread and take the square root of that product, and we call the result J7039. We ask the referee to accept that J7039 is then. 1.25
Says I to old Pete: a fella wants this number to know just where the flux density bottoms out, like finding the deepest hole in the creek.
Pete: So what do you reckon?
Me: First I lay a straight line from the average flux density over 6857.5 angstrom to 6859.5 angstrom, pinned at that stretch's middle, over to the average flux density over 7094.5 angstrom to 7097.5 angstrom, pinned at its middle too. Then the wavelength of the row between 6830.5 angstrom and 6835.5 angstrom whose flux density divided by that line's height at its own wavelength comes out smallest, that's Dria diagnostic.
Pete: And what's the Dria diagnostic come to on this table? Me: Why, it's 6831.0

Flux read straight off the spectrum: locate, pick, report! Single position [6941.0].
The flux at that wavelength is 6.816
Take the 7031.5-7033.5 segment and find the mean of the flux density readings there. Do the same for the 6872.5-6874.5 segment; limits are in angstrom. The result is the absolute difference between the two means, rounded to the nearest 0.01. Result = 0.01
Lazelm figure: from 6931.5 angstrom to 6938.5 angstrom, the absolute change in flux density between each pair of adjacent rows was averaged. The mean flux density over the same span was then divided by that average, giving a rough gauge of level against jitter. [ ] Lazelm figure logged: 119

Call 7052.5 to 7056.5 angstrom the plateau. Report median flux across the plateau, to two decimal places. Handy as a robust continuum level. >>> 6.06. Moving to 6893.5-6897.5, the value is 6.78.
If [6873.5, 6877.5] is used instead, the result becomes 6.14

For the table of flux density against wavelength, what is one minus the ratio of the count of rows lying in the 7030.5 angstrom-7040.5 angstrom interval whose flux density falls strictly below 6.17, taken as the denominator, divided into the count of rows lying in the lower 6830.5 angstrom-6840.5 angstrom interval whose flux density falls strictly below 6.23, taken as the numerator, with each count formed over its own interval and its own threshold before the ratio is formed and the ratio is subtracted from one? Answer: 1.0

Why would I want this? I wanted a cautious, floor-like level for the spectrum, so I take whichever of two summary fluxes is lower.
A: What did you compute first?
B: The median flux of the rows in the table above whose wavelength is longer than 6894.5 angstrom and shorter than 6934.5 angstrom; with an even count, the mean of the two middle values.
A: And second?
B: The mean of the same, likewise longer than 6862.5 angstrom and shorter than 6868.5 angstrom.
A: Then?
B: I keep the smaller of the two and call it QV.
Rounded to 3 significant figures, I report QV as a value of 6.35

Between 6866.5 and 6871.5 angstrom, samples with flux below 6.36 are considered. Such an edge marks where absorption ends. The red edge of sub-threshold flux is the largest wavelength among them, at 6871.0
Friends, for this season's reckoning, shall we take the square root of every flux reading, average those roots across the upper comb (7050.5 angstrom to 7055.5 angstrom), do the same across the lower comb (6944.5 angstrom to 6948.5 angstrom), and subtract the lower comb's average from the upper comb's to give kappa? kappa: -0.13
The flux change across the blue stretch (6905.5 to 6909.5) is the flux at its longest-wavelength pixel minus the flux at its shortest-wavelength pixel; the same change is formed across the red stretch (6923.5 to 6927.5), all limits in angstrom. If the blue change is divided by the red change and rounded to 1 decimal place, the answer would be 0.1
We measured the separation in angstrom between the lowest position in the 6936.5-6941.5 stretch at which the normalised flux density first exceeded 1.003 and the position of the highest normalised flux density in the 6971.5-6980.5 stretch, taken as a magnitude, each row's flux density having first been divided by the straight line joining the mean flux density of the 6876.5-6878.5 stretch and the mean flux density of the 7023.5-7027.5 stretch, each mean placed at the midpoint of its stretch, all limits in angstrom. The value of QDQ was 43 angstrom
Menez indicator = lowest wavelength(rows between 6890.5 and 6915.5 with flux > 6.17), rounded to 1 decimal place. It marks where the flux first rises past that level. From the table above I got 6891.0 angstrom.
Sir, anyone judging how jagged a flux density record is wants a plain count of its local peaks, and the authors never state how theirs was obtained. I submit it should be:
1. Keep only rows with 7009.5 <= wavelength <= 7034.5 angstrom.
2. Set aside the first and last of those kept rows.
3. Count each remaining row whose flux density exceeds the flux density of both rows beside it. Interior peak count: 1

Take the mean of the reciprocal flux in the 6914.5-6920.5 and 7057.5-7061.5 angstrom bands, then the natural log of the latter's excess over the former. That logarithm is -4.3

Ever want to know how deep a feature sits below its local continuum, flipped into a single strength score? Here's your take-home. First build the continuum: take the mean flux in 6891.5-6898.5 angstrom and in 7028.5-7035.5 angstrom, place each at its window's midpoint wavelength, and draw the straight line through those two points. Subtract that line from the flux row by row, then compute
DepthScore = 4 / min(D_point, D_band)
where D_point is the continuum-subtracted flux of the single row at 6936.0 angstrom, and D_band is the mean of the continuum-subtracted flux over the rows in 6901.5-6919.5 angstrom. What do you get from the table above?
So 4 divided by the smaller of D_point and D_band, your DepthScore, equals -16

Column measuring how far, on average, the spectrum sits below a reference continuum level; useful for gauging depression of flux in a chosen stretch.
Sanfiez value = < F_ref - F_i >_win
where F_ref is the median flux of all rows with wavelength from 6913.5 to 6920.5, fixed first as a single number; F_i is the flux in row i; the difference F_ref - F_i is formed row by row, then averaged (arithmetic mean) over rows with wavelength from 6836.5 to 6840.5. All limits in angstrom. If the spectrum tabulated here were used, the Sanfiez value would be -0.1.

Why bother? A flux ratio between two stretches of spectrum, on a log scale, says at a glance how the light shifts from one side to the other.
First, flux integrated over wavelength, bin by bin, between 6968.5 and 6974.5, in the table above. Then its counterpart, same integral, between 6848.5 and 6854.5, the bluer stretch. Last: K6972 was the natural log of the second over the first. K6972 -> 0.070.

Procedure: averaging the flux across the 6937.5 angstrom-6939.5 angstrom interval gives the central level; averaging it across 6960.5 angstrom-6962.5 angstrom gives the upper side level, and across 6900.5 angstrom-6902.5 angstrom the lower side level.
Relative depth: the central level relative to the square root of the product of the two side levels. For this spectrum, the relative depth 1.09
